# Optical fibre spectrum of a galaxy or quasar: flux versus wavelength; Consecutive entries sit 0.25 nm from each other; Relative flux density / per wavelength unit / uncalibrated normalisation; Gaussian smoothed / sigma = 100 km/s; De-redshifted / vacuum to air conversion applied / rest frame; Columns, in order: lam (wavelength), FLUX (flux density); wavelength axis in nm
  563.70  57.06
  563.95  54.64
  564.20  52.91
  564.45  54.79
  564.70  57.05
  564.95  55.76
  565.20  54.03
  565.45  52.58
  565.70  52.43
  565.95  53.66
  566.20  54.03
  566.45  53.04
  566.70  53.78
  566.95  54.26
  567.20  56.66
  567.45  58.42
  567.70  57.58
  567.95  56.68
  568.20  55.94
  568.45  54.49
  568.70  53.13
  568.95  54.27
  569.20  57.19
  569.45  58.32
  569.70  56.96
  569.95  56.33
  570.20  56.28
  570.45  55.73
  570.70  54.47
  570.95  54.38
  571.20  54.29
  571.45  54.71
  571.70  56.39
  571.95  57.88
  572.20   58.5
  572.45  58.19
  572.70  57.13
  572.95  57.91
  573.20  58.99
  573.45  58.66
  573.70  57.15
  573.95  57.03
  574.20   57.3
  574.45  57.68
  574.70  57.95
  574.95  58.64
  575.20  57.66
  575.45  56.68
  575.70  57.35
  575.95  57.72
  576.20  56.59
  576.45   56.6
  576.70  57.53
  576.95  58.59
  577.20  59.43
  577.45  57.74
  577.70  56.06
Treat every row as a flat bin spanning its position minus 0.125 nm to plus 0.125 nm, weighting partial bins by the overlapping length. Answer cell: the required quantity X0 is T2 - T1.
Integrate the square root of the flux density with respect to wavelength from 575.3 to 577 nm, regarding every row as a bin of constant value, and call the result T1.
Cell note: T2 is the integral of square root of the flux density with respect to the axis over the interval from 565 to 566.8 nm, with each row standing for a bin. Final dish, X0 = 0.3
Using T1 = 13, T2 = 13.2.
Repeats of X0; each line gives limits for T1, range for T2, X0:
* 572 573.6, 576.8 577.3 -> -8.4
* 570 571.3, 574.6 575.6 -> -2.1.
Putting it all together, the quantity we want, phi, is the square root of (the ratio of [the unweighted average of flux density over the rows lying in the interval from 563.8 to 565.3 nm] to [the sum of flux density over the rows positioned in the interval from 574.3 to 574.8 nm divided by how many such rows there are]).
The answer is 0.97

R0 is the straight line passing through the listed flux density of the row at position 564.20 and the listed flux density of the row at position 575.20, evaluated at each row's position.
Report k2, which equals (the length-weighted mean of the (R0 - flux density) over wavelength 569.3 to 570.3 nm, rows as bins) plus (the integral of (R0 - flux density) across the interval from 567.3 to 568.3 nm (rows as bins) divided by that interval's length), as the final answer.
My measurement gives -4.4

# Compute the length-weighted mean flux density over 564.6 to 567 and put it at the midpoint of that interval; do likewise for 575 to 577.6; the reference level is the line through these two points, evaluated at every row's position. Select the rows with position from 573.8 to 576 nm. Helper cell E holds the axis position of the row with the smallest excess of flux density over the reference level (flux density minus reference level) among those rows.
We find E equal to 575.45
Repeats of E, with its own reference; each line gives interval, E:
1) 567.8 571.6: 568.70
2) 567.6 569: 568.70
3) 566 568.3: 566.45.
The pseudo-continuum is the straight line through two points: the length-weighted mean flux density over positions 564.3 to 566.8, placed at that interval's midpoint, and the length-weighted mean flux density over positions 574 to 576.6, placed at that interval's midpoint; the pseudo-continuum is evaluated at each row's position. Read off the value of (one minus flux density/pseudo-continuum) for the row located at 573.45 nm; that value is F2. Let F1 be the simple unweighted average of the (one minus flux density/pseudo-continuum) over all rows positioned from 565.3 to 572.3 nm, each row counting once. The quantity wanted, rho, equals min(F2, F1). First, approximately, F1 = -0.004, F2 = -0.033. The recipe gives -0.033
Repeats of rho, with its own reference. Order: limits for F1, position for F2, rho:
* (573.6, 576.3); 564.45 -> -0.020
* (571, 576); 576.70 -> -0.010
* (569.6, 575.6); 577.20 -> -0.024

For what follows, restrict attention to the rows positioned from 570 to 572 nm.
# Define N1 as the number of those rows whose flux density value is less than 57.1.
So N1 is 7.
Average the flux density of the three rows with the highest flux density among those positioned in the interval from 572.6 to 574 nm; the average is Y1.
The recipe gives 58.5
